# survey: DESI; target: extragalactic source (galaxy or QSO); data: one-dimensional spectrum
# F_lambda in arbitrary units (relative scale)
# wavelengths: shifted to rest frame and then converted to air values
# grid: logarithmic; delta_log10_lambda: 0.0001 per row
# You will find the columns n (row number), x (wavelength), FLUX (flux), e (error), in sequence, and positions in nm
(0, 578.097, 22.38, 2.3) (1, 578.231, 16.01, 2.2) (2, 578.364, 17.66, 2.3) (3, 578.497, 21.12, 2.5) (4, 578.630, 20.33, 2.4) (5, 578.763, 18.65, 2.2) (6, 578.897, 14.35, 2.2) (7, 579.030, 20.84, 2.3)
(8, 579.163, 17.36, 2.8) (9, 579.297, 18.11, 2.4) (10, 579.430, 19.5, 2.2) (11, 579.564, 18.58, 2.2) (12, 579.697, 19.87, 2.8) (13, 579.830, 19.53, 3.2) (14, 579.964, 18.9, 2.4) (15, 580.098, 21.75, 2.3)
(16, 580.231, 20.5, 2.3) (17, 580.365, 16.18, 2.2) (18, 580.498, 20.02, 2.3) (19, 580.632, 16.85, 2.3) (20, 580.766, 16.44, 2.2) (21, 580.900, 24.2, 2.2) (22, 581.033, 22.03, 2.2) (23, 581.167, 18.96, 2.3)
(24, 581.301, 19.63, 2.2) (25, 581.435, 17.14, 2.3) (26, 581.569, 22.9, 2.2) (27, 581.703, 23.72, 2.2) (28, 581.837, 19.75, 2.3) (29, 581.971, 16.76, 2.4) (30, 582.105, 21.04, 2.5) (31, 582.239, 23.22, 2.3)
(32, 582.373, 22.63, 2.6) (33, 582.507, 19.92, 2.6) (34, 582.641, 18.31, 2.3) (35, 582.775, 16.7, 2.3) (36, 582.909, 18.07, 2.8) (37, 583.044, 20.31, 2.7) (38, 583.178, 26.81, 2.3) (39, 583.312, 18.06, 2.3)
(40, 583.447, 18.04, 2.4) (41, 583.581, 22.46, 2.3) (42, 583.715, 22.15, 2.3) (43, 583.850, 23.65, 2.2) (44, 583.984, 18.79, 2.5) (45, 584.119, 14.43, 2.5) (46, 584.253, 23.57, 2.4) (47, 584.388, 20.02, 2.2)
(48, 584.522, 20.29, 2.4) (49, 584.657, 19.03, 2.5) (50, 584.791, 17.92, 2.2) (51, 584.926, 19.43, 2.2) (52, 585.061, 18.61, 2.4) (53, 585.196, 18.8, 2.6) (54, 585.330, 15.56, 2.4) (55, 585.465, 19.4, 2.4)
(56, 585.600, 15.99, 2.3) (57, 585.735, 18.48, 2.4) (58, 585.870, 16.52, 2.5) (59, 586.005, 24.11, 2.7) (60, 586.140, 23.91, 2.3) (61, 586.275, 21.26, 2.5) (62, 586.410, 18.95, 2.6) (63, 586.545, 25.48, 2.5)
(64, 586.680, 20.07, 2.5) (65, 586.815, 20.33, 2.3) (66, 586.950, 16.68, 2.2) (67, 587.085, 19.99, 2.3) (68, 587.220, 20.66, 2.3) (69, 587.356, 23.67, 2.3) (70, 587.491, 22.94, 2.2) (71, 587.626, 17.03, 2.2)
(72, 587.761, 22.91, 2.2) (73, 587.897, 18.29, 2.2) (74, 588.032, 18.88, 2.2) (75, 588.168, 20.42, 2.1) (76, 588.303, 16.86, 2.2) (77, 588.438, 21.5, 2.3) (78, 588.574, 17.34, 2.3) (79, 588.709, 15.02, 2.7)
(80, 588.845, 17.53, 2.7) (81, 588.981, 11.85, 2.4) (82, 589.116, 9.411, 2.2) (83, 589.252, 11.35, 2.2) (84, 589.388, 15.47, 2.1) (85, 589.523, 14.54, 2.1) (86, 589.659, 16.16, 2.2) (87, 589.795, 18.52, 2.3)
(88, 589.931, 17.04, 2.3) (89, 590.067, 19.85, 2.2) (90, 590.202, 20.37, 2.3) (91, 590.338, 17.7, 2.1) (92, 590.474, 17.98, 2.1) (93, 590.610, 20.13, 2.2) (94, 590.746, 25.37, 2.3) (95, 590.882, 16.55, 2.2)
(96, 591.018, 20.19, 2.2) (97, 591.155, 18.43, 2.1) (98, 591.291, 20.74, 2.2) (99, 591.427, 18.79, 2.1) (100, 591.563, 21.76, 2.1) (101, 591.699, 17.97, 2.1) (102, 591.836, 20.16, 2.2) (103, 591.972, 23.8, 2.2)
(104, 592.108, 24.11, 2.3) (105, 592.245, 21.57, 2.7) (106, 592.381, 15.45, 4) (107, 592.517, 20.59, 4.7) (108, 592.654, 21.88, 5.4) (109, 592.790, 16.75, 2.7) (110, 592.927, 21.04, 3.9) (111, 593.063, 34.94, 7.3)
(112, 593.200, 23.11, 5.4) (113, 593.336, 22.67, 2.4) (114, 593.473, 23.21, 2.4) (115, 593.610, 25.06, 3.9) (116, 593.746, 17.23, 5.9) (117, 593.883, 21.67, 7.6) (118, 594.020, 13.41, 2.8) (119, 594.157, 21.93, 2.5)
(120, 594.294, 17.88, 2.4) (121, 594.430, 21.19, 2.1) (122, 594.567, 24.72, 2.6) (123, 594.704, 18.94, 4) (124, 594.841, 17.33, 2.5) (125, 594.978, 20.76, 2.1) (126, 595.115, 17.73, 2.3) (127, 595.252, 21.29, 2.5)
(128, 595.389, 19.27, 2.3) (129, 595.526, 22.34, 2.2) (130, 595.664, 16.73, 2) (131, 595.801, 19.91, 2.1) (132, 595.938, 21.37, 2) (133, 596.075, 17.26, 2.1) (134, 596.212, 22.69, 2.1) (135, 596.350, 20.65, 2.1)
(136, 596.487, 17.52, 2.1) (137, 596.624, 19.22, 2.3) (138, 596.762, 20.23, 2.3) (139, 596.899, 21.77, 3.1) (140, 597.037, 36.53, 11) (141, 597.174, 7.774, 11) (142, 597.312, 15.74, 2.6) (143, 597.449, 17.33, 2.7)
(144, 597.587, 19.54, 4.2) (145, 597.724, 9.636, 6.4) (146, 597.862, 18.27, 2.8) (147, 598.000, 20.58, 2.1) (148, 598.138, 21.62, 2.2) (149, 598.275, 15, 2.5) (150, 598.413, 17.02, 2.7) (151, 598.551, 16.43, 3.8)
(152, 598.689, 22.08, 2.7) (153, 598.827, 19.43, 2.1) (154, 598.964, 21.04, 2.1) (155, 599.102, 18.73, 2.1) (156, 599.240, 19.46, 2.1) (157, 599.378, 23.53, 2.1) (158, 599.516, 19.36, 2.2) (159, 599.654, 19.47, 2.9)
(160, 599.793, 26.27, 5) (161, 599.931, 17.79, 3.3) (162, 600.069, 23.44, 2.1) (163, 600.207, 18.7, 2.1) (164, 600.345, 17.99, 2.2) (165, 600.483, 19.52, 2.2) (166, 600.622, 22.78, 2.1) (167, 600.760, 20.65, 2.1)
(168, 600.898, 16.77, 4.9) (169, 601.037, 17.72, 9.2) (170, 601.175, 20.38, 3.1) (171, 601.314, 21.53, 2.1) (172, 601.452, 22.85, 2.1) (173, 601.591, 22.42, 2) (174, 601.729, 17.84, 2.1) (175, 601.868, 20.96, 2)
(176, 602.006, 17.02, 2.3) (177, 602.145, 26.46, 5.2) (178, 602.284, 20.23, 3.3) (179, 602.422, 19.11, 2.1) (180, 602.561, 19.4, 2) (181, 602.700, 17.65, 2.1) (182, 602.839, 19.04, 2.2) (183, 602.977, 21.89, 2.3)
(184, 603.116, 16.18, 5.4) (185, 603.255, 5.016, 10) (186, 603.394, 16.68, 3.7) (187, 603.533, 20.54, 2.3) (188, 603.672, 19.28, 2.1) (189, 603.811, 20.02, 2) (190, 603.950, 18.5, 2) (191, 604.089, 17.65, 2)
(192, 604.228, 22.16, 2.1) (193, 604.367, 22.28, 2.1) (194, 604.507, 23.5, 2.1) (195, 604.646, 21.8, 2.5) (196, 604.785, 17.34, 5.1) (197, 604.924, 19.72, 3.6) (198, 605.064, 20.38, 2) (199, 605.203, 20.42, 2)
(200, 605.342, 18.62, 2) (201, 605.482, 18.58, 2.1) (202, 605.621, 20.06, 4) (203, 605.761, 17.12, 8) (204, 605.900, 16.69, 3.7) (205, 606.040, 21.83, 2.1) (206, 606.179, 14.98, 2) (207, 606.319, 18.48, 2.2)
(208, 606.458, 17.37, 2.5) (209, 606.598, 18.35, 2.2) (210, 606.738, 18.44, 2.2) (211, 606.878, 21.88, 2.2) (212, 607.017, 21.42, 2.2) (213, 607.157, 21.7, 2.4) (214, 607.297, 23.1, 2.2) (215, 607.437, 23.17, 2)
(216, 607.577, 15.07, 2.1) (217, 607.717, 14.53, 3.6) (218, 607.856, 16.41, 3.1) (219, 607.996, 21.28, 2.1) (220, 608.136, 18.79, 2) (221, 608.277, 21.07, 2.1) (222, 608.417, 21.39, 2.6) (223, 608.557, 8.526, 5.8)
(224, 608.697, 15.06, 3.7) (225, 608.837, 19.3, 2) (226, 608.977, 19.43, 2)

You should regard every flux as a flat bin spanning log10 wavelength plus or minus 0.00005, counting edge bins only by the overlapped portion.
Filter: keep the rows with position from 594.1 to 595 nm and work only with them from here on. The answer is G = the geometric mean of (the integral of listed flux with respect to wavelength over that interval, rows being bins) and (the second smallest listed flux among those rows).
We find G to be 18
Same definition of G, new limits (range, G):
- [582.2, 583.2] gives 19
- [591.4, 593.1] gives 25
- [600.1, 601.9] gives 25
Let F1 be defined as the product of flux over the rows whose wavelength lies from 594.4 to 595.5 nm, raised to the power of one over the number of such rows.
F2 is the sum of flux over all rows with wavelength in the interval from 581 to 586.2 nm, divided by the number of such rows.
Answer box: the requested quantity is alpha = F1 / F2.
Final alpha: 1.01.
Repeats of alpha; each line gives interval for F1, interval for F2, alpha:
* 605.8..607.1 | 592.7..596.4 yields 0.90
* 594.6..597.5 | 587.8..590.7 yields 1.12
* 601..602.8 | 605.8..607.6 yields 1.04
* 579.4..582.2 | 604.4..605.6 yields 0.98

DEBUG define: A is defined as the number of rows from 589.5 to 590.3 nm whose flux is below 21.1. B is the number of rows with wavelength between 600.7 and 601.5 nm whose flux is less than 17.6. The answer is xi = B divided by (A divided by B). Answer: 0.2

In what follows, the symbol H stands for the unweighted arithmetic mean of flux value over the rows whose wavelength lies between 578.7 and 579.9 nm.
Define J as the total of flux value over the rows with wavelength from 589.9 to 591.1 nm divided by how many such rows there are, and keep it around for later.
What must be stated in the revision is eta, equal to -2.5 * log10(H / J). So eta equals 0.05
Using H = 18.5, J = 19.5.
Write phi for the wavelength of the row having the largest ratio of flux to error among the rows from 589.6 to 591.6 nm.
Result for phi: 590.746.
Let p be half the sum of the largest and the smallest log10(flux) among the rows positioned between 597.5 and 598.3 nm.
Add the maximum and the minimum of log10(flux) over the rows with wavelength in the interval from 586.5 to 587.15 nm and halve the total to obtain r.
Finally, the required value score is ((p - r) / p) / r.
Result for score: -0.10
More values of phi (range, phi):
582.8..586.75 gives 583.178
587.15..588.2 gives 587.491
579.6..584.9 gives 583.178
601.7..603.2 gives 601.868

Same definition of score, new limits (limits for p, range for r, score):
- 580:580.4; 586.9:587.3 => 0.00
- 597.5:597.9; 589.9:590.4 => -0.09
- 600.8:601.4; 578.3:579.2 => 0.02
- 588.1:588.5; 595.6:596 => 0.00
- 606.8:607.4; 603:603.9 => 0.25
